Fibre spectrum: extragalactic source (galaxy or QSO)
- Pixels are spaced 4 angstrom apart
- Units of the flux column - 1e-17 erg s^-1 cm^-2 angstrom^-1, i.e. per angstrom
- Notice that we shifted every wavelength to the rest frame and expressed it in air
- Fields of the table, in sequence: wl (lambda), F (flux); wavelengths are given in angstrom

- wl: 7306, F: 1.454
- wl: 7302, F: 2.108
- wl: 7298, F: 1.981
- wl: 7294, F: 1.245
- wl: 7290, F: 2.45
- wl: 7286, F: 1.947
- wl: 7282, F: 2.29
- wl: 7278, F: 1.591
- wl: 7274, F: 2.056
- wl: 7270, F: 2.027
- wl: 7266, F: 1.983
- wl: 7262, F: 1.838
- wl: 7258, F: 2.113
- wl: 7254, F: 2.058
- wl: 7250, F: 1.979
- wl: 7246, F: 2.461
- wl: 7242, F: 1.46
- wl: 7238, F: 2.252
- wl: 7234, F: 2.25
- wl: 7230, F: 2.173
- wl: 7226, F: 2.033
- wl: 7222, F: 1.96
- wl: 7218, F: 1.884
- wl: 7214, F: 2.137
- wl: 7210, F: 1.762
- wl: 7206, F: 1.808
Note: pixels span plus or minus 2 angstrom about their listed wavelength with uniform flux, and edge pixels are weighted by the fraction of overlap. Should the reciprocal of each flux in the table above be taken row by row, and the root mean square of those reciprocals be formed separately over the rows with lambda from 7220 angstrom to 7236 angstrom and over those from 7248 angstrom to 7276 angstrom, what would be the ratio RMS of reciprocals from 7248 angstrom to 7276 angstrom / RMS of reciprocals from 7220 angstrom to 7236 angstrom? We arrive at 1.05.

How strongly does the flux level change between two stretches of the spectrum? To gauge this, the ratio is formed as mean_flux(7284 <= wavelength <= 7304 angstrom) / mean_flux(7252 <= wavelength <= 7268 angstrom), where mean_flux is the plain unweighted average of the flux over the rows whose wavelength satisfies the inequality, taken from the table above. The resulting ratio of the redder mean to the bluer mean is 0.97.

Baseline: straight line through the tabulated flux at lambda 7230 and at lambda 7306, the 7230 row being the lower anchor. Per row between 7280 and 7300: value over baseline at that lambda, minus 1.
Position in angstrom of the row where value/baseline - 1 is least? 7294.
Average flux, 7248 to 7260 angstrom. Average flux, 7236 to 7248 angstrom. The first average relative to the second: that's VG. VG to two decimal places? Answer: 1.00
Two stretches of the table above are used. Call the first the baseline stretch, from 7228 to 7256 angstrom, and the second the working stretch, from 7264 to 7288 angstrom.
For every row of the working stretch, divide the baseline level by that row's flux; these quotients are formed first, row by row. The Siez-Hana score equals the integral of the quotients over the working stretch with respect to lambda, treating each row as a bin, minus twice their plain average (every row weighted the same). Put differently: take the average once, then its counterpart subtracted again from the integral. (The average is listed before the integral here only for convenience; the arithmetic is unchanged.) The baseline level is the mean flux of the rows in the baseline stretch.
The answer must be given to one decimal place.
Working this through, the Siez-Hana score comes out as 23.5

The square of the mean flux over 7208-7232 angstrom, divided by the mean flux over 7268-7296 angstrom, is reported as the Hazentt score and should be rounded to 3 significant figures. 2.04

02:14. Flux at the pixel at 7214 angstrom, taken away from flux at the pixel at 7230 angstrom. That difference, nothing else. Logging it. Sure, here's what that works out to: 0.0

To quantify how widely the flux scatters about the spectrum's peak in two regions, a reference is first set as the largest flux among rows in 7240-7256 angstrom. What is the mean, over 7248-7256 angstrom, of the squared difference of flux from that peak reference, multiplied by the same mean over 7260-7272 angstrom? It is 0.053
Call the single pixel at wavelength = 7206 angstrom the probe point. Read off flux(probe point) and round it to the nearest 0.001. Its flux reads 1.808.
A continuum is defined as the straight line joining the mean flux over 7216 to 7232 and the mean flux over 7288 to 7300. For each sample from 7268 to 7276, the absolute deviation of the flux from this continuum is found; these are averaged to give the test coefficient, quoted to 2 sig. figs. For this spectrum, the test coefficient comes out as 0.11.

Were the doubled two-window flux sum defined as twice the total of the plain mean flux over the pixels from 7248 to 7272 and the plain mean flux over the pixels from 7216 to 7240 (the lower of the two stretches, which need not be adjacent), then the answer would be 8.183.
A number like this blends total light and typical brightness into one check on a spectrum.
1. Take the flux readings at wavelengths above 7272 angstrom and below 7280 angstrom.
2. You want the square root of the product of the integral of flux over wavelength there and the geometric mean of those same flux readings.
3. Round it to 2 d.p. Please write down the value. 5.14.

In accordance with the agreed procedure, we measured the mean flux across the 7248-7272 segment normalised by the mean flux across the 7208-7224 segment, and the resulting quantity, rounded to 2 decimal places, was 1.03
